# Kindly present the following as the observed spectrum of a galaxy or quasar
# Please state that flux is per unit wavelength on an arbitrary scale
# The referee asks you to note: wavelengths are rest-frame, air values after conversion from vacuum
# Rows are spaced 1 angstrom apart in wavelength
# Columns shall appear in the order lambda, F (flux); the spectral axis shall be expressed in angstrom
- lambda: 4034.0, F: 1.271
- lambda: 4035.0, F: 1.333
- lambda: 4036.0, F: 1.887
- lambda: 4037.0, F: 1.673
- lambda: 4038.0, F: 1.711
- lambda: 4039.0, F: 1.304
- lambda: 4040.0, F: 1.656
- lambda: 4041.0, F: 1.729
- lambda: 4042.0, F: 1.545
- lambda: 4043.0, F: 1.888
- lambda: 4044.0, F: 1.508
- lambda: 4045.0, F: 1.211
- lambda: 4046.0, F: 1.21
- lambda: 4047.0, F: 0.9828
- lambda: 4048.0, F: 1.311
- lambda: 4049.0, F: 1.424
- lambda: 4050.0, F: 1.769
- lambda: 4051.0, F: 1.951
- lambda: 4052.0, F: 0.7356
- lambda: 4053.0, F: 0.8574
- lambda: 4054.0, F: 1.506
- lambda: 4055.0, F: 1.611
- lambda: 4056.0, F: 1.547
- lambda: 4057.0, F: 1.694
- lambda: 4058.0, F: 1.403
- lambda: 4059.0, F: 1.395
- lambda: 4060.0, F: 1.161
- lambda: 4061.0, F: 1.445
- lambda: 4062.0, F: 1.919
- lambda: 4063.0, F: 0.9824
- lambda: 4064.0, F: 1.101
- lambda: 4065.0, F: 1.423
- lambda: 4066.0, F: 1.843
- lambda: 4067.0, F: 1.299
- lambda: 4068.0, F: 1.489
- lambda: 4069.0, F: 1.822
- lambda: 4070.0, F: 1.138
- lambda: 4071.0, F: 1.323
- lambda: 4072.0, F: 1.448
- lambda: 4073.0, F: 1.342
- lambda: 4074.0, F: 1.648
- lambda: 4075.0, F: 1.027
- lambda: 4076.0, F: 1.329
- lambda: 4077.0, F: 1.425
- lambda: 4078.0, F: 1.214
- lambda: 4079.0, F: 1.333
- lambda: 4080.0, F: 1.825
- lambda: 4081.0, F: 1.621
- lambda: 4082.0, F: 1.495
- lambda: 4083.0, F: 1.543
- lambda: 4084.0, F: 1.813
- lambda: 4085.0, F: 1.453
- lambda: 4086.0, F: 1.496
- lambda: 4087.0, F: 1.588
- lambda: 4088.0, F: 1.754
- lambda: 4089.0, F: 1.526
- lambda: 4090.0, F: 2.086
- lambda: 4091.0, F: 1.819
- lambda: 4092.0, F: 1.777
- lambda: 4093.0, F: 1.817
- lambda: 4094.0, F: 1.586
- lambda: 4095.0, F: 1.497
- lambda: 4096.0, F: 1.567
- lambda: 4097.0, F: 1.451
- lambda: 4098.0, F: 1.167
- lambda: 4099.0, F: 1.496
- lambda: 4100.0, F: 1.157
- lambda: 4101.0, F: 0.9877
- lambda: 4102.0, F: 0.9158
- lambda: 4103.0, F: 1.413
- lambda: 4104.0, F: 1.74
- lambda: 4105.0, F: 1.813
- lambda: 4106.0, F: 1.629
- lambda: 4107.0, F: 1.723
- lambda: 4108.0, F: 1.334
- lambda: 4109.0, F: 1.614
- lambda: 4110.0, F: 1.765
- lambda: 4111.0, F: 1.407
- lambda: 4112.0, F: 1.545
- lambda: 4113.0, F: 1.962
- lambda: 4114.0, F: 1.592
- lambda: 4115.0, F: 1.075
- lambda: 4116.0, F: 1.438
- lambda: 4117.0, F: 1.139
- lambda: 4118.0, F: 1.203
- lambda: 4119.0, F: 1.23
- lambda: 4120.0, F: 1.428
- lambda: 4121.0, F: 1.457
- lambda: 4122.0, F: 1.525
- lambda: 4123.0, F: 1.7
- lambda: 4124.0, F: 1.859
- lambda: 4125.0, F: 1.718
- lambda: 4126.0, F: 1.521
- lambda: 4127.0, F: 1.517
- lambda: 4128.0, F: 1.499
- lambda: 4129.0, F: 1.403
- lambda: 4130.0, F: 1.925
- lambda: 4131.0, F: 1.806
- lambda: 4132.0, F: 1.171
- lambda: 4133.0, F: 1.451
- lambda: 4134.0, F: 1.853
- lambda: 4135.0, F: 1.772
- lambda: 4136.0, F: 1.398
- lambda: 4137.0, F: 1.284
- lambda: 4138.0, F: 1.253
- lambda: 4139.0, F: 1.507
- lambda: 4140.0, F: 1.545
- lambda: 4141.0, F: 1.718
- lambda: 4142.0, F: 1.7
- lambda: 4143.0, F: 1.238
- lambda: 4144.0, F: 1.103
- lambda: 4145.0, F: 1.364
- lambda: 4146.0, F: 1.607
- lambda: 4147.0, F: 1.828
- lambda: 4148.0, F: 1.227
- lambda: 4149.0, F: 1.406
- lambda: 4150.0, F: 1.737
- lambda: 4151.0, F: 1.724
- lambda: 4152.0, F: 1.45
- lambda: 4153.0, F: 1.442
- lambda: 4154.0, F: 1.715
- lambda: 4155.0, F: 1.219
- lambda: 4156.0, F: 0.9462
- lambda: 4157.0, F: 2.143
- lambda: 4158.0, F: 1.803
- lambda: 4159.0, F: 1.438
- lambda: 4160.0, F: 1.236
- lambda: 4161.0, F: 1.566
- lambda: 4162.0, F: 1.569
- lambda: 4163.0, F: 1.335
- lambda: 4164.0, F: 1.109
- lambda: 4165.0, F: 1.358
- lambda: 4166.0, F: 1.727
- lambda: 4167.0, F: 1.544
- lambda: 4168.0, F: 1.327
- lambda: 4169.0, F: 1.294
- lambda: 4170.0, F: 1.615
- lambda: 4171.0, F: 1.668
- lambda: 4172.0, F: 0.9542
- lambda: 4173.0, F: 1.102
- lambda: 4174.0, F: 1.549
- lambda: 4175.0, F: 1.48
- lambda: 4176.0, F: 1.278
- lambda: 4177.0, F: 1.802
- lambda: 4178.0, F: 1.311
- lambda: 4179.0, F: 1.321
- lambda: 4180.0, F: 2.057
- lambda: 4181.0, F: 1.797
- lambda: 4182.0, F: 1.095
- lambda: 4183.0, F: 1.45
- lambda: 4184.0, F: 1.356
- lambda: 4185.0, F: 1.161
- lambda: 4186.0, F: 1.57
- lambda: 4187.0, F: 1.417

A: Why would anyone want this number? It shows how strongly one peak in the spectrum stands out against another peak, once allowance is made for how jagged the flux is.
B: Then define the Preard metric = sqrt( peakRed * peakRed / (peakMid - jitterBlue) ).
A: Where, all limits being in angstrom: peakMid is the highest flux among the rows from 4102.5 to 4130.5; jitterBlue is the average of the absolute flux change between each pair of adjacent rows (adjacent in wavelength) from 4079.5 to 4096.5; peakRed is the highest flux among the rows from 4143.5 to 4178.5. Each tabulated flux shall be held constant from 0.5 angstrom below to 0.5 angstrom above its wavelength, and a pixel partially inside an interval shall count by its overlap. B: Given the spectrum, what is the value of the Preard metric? 1.60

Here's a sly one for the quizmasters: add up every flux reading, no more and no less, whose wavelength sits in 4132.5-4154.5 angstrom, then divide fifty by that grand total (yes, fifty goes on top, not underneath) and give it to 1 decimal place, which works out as 1.5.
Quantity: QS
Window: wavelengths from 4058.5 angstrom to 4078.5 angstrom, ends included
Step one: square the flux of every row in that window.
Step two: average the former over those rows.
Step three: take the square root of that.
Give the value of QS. 1.41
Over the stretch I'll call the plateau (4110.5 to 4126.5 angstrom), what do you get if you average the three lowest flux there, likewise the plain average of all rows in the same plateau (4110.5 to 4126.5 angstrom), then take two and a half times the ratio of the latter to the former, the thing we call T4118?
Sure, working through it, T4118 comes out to 3.3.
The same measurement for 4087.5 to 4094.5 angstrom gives 2.7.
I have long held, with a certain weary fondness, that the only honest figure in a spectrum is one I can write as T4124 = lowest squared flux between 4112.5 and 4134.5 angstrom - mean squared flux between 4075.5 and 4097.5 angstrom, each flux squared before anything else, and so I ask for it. -1.42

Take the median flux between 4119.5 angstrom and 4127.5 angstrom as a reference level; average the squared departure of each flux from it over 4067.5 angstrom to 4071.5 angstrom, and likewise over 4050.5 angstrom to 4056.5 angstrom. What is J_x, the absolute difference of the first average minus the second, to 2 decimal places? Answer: 0.14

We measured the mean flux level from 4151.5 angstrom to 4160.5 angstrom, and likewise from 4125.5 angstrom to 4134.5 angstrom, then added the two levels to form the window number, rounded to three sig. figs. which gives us 3.06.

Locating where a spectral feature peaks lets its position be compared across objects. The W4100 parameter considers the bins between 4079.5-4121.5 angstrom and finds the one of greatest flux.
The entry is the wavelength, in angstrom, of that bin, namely 4090.0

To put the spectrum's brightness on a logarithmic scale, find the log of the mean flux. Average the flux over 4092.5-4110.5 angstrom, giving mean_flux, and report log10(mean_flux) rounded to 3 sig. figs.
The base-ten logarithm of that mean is 0.171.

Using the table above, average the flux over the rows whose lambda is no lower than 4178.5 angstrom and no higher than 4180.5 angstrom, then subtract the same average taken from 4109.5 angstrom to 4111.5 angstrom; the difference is 0.1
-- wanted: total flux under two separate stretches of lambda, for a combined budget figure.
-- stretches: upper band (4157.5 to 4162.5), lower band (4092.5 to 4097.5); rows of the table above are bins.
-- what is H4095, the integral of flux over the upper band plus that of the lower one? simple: 15.5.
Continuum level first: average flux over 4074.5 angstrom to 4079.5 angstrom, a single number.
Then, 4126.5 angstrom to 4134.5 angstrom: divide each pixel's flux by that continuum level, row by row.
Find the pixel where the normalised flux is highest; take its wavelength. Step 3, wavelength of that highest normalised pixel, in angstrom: 4130.0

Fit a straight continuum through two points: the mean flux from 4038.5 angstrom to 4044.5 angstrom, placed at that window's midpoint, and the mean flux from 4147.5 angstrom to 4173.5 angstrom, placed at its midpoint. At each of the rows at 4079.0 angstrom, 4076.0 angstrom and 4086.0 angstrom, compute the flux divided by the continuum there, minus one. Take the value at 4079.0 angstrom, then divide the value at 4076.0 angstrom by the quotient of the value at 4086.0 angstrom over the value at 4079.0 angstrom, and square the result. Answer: 0.42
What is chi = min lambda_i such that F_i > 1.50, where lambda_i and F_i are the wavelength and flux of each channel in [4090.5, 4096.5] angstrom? 4091.0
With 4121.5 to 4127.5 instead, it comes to 4122.0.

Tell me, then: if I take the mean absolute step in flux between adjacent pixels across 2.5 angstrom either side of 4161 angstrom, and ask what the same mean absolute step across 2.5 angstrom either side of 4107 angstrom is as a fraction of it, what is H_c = 1.2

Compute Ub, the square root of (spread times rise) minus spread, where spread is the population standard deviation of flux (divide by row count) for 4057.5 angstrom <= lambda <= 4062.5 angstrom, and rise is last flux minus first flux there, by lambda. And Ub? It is 0.11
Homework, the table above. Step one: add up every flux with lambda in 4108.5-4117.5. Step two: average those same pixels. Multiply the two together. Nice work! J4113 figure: 20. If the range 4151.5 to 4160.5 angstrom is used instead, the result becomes 20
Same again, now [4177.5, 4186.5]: 19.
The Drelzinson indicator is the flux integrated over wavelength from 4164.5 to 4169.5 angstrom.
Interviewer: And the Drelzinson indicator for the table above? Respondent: 7.25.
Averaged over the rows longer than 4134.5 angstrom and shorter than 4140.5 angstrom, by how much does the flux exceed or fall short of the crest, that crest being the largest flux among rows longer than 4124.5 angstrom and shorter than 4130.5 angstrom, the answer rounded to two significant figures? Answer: -0.47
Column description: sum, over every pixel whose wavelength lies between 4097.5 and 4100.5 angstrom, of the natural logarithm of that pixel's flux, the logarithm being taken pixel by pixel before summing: 0.70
